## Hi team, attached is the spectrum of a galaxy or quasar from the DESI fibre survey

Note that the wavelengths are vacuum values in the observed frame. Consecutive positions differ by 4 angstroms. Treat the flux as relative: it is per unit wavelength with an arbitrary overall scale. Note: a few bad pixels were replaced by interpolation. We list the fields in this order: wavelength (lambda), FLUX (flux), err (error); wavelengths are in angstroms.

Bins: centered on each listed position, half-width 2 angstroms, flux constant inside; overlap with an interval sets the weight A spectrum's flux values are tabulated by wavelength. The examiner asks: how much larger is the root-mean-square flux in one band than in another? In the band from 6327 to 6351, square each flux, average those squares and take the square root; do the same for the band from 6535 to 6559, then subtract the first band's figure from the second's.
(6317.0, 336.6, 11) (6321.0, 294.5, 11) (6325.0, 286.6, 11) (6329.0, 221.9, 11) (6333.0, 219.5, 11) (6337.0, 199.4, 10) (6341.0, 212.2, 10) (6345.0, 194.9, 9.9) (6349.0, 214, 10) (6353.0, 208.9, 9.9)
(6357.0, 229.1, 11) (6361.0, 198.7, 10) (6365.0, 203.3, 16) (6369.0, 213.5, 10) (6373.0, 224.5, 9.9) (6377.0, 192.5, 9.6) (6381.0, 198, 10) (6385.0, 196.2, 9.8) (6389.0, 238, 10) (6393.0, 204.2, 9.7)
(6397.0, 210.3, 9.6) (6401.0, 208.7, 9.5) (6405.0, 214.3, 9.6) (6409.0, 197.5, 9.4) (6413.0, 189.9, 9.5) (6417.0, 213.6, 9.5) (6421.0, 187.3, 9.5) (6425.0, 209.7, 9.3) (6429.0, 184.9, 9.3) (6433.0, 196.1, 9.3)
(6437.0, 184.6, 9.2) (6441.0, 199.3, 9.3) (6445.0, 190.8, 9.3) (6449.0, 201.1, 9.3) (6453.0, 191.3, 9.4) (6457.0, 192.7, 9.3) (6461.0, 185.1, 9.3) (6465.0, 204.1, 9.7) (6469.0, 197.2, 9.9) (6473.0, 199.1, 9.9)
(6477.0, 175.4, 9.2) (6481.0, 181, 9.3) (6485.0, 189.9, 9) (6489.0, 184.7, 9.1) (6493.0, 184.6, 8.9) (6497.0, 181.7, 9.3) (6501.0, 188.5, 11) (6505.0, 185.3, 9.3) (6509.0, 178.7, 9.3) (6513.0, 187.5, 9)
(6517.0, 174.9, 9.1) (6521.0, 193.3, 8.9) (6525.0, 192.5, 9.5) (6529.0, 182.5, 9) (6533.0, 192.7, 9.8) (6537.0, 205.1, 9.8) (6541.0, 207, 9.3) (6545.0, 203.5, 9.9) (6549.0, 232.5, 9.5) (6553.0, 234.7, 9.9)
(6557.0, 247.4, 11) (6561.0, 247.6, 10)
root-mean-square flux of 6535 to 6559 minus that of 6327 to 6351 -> 12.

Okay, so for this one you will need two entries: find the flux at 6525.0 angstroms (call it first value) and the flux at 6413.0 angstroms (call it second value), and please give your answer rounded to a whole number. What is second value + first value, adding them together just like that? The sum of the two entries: 382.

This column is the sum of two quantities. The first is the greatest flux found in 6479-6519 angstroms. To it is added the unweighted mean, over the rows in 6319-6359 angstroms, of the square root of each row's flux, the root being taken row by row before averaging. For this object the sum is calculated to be 205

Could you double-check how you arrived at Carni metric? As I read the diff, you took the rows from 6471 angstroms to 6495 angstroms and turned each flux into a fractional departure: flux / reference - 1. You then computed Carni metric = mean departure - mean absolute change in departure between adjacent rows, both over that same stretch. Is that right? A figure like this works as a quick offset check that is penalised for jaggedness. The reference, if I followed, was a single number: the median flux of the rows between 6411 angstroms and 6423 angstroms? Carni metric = -0.07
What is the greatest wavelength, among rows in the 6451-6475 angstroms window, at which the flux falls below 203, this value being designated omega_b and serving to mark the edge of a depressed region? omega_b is 6473.0 angstroms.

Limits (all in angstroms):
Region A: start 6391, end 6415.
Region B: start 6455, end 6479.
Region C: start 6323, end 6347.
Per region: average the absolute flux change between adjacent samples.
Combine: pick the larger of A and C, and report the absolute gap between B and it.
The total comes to 12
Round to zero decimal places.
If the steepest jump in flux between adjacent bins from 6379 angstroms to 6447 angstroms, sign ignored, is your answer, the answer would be 42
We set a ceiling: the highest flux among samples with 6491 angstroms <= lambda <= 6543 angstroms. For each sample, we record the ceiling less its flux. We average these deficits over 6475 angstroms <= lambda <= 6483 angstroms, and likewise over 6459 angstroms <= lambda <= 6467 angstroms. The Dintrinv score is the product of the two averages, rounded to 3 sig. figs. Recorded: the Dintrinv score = 357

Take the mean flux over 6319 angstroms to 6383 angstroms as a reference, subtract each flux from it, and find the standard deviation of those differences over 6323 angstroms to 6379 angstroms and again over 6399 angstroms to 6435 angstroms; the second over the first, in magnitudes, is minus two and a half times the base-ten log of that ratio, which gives 0.8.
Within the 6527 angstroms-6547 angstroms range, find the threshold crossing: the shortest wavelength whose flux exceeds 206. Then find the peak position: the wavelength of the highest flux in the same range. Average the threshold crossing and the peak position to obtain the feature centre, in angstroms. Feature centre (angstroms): 6541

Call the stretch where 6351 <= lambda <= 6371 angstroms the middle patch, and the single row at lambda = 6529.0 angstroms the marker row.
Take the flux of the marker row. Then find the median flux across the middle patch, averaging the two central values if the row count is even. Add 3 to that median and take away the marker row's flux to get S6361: 29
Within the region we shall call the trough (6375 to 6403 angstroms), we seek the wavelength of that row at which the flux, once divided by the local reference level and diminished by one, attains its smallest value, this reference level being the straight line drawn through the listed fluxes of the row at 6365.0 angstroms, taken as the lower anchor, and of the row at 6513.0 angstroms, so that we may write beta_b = 6377.0 angstroms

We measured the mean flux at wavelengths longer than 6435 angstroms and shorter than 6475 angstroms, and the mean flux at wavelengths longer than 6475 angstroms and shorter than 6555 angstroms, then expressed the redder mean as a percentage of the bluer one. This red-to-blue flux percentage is 99.1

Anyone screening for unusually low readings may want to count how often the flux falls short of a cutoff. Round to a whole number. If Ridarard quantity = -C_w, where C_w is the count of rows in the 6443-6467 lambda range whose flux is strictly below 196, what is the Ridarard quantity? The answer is -4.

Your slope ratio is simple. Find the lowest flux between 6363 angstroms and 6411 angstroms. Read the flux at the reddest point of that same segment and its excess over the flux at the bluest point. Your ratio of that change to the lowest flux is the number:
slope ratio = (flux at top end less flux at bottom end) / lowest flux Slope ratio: -0.030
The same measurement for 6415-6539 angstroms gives -0.049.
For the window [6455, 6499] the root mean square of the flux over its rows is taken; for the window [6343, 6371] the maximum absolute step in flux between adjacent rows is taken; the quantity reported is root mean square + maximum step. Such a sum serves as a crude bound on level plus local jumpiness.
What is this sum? 219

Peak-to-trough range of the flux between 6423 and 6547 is 35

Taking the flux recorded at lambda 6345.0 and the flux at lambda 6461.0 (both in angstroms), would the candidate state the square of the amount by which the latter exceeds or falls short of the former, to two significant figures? 96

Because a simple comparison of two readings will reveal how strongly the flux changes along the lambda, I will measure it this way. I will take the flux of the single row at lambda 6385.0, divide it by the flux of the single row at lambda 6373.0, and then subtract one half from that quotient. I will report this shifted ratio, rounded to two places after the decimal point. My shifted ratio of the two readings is 0.37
